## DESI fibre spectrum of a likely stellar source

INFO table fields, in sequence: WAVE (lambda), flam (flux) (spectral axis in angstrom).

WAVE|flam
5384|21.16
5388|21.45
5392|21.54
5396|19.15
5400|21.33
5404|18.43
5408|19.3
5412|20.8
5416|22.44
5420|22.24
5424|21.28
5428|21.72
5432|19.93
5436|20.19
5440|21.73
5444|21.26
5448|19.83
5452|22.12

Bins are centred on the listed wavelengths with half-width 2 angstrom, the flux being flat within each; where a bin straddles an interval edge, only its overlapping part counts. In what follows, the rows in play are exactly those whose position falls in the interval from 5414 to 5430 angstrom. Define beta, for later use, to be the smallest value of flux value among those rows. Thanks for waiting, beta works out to 21.28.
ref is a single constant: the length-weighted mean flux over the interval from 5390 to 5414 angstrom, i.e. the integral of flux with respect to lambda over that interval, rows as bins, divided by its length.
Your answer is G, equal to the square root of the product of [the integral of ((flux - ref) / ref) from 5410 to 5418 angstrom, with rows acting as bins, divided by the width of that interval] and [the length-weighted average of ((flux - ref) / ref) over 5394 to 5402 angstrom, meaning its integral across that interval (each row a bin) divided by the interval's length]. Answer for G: 0.02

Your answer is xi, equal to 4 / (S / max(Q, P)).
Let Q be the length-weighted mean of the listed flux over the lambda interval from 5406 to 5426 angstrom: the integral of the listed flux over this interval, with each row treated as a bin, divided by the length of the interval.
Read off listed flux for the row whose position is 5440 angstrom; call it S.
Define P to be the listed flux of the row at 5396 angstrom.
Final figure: 3.90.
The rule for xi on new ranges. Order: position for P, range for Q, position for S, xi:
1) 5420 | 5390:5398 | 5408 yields 4.61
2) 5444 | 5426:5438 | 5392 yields 3.95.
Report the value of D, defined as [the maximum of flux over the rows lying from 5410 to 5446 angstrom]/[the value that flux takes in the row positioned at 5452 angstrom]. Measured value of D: 1.01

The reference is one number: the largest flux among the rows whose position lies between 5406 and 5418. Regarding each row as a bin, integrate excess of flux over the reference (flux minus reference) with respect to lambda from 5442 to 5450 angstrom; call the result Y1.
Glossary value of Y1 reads -15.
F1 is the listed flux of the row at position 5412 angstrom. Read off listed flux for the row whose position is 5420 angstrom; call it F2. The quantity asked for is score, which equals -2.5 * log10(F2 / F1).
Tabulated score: -0.07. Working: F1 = 20.8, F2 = 22.24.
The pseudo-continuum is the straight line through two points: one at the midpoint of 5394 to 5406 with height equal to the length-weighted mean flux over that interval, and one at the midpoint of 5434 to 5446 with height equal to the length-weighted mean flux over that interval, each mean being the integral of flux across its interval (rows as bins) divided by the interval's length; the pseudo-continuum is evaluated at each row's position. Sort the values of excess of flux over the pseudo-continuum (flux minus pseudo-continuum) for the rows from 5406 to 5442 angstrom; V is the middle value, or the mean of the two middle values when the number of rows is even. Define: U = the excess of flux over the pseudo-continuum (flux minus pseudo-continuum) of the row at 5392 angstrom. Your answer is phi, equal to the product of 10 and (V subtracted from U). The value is 15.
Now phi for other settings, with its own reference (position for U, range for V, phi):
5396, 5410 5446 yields -11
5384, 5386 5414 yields 14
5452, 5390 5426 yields -2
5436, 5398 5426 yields -15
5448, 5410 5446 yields -23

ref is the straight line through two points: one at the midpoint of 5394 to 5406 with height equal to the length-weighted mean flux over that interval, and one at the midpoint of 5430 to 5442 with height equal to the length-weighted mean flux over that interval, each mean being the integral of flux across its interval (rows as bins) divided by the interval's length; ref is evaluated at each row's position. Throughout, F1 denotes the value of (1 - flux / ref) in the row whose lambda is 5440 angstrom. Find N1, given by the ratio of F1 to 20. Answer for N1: -0.002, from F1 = -0.05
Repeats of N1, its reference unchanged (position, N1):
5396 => 0.001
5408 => 0.001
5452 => -0.003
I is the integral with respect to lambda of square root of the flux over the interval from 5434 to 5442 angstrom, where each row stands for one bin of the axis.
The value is 36.6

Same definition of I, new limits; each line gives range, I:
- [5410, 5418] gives 37.2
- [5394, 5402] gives 36.0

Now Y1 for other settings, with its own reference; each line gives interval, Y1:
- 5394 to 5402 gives -18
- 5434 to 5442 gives -12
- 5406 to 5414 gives -19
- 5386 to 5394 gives -8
